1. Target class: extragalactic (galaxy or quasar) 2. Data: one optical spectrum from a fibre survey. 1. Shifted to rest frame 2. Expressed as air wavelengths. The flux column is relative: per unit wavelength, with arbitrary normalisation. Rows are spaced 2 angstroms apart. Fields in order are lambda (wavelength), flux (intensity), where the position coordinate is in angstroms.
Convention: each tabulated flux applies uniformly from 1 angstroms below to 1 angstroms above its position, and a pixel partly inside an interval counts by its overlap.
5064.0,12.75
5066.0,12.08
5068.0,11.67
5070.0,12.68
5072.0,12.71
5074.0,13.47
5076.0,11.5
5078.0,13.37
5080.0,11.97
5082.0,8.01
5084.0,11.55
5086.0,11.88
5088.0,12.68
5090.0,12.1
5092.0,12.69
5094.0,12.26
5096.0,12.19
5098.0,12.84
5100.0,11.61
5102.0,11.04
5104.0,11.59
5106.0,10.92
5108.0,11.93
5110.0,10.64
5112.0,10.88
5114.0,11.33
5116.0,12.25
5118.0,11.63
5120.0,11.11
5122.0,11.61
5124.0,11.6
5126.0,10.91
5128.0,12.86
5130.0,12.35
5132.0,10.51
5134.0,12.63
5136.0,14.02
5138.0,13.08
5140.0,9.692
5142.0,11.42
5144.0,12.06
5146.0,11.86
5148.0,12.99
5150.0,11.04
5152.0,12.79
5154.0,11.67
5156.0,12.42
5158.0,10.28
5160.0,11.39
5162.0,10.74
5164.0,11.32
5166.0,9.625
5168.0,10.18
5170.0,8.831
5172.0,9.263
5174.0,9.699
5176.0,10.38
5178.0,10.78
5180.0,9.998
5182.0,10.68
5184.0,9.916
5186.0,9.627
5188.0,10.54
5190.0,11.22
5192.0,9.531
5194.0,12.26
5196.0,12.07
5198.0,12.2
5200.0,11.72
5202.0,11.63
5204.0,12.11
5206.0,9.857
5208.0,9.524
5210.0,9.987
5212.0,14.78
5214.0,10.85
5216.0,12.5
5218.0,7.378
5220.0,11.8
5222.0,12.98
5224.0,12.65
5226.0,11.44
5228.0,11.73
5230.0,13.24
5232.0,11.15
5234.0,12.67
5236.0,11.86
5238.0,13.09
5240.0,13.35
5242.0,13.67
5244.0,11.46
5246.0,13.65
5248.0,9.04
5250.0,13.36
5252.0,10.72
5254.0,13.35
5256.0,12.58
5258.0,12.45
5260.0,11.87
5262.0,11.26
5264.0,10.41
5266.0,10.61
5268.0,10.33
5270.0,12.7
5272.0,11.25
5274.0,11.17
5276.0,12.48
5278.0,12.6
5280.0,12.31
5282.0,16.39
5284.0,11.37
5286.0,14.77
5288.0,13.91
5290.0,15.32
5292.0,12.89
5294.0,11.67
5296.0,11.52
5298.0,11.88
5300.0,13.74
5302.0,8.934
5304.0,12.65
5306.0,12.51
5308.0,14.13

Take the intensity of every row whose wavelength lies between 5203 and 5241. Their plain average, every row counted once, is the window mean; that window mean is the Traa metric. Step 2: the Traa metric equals 11.7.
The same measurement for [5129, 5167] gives 11.7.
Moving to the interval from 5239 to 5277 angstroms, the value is 11.9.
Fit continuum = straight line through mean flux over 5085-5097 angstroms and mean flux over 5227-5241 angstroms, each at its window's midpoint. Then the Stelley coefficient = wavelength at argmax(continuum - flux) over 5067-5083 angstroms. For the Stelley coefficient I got 5082.0 angstroms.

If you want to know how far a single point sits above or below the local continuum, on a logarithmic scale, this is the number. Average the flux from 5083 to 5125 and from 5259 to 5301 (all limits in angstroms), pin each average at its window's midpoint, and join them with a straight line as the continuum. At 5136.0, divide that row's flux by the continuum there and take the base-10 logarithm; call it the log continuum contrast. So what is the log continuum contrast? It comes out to 0.07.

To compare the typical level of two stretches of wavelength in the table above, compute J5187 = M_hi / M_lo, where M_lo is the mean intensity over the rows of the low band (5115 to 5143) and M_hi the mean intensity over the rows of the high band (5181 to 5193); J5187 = 0.87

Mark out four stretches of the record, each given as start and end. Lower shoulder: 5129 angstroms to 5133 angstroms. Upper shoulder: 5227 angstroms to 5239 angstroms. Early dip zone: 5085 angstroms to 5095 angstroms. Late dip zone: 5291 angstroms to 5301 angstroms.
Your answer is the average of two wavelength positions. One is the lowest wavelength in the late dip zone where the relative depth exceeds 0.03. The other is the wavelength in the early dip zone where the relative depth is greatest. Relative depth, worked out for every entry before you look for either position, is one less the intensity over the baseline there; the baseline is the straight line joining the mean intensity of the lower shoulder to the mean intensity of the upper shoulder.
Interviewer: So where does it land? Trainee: 5190 angstroms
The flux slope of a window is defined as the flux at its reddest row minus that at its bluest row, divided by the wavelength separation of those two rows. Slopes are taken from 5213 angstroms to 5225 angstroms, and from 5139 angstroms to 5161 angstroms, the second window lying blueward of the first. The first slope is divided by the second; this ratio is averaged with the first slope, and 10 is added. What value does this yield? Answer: 11.2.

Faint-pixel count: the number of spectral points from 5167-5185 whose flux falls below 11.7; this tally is 9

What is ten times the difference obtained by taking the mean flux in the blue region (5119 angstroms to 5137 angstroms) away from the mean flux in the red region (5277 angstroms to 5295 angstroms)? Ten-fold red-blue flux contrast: 15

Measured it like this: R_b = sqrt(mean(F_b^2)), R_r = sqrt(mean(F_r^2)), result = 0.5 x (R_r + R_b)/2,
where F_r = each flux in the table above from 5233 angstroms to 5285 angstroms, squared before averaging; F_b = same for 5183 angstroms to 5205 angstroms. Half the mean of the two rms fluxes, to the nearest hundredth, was 5.86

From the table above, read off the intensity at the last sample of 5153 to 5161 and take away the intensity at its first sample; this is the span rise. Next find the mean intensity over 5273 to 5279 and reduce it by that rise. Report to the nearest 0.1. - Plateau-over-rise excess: 12.4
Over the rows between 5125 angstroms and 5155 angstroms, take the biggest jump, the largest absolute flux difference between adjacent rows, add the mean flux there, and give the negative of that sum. -15.4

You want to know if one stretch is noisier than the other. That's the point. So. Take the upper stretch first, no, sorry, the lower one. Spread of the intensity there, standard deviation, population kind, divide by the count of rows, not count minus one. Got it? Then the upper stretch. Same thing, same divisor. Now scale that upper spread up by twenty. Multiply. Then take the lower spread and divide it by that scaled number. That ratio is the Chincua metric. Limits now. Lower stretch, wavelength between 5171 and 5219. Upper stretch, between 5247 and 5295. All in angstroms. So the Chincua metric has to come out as 0.044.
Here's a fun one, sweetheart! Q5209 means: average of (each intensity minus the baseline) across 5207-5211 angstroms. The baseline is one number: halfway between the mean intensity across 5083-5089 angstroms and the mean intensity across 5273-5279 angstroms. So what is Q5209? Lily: -2.3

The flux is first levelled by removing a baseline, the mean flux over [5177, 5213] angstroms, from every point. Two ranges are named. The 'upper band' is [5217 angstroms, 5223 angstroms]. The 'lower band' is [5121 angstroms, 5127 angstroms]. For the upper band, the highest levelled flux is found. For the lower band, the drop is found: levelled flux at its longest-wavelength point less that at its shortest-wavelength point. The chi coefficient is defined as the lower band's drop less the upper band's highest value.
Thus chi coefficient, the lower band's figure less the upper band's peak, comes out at -2.7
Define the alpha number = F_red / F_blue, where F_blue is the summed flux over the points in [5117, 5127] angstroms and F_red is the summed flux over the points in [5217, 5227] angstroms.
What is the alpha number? 0.99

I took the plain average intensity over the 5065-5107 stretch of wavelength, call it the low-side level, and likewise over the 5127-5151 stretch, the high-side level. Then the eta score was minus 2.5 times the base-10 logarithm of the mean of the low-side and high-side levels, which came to -2.70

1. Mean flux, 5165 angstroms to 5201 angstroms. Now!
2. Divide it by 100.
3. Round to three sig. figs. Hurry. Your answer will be 0.105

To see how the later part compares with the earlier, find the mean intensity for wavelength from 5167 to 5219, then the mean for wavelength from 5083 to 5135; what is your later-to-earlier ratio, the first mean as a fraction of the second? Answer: 0.91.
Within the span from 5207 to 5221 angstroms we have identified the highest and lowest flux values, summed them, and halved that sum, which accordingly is 11.1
